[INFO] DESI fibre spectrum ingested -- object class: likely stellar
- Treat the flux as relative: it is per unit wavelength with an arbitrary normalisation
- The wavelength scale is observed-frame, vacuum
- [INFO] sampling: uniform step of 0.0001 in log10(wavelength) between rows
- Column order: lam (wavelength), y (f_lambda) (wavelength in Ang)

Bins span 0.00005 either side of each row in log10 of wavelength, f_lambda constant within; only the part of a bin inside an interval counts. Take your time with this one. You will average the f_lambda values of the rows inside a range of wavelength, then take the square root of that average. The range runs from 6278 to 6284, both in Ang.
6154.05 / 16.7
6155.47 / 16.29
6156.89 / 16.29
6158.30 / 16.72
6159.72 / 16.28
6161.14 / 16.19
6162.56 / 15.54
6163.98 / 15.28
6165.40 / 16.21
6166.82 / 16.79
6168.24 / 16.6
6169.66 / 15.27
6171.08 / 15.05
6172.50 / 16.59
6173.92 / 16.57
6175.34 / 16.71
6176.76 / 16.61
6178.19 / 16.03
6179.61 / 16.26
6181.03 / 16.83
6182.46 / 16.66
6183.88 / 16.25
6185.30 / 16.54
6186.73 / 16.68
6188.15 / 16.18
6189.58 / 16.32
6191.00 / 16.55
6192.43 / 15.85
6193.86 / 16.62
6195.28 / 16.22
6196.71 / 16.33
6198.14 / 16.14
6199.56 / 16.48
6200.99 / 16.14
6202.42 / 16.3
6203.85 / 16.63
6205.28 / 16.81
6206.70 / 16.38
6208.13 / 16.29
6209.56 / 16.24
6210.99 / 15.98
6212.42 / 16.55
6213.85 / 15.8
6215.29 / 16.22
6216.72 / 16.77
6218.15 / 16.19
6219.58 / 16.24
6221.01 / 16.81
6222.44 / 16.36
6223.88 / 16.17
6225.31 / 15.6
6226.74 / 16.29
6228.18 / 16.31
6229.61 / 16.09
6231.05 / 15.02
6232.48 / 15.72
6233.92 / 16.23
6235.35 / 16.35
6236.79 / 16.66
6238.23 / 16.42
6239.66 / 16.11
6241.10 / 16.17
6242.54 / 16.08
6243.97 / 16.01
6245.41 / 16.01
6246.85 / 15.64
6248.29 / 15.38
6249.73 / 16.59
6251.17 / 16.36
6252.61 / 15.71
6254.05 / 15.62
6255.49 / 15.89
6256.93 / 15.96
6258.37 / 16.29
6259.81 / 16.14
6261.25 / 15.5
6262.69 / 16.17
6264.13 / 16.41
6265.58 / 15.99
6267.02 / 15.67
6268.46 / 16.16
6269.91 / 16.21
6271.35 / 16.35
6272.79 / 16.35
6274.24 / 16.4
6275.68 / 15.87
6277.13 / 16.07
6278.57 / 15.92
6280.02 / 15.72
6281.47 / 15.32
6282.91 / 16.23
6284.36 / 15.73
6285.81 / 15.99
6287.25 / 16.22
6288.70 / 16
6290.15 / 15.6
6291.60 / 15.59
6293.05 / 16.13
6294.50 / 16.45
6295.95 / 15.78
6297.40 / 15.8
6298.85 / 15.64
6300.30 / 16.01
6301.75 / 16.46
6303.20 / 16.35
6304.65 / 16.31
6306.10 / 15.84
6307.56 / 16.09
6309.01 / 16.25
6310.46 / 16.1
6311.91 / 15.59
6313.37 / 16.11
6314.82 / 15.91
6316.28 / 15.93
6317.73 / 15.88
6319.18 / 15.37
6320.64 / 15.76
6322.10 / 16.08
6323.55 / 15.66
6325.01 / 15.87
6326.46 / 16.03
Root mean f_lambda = 3.97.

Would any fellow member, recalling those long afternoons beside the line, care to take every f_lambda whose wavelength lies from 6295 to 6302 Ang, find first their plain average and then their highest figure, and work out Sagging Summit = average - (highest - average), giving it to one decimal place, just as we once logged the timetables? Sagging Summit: 15.4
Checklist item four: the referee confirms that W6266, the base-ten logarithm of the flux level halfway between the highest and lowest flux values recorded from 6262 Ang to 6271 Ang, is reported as 1.205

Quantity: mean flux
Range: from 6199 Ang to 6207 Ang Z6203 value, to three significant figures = 16.5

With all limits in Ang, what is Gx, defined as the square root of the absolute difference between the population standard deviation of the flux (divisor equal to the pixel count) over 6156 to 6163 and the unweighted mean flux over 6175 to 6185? 4.012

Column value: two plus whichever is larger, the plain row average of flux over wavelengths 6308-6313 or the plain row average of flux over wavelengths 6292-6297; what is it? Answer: 18.1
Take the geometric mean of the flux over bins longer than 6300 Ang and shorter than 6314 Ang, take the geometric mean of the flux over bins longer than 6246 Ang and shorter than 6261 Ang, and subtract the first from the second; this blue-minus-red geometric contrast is -0.2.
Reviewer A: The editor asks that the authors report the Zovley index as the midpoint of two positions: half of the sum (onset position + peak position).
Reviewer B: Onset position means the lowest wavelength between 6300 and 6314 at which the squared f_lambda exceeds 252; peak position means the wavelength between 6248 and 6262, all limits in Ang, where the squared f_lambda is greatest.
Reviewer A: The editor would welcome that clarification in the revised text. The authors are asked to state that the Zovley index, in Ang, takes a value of 6275.0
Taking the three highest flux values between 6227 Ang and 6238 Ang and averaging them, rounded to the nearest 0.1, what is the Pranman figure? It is 16.4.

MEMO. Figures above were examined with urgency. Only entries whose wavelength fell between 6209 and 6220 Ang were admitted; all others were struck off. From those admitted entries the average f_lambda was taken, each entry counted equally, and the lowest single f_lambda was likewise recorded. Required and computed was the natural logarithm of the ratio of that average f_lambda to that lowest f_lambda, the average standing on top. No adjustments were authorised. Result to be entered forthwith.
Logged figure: 0.028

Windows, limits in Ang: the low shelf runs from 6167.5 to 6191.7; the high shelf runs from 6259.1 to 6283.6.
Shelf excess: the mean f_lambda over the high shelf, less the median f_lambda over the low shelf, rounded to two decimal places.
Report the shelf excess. -0.52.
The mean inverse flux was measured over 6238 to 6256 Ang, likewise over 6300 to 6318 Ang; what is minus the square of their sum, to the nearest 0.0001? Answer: -0.0156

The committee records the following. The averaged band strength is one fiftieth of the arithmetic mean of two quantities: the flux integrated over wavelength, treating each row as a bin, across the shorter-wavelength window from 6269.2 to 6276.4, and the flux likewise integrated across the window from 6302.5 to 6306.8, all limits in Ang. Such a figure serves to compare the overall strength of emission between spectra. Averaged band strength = 1.9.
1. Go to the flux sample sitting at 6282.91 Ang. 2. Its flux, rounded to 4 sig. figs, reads 16.23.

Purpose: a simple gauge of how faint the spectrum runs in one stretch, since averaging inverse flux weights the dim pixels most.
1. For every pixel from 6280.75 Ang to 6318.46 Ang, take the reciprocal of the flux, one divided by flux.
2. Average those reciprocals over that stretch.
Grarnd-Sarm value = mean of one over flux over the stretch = 0.0626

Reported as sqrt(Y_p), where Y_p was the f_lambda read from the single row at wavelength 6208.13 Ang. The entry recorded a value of 4.04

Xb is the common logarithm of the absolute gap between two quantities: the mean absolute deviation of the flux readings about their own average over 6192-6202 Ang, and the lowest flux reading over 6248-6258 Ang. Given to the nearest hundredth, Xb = 1.18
